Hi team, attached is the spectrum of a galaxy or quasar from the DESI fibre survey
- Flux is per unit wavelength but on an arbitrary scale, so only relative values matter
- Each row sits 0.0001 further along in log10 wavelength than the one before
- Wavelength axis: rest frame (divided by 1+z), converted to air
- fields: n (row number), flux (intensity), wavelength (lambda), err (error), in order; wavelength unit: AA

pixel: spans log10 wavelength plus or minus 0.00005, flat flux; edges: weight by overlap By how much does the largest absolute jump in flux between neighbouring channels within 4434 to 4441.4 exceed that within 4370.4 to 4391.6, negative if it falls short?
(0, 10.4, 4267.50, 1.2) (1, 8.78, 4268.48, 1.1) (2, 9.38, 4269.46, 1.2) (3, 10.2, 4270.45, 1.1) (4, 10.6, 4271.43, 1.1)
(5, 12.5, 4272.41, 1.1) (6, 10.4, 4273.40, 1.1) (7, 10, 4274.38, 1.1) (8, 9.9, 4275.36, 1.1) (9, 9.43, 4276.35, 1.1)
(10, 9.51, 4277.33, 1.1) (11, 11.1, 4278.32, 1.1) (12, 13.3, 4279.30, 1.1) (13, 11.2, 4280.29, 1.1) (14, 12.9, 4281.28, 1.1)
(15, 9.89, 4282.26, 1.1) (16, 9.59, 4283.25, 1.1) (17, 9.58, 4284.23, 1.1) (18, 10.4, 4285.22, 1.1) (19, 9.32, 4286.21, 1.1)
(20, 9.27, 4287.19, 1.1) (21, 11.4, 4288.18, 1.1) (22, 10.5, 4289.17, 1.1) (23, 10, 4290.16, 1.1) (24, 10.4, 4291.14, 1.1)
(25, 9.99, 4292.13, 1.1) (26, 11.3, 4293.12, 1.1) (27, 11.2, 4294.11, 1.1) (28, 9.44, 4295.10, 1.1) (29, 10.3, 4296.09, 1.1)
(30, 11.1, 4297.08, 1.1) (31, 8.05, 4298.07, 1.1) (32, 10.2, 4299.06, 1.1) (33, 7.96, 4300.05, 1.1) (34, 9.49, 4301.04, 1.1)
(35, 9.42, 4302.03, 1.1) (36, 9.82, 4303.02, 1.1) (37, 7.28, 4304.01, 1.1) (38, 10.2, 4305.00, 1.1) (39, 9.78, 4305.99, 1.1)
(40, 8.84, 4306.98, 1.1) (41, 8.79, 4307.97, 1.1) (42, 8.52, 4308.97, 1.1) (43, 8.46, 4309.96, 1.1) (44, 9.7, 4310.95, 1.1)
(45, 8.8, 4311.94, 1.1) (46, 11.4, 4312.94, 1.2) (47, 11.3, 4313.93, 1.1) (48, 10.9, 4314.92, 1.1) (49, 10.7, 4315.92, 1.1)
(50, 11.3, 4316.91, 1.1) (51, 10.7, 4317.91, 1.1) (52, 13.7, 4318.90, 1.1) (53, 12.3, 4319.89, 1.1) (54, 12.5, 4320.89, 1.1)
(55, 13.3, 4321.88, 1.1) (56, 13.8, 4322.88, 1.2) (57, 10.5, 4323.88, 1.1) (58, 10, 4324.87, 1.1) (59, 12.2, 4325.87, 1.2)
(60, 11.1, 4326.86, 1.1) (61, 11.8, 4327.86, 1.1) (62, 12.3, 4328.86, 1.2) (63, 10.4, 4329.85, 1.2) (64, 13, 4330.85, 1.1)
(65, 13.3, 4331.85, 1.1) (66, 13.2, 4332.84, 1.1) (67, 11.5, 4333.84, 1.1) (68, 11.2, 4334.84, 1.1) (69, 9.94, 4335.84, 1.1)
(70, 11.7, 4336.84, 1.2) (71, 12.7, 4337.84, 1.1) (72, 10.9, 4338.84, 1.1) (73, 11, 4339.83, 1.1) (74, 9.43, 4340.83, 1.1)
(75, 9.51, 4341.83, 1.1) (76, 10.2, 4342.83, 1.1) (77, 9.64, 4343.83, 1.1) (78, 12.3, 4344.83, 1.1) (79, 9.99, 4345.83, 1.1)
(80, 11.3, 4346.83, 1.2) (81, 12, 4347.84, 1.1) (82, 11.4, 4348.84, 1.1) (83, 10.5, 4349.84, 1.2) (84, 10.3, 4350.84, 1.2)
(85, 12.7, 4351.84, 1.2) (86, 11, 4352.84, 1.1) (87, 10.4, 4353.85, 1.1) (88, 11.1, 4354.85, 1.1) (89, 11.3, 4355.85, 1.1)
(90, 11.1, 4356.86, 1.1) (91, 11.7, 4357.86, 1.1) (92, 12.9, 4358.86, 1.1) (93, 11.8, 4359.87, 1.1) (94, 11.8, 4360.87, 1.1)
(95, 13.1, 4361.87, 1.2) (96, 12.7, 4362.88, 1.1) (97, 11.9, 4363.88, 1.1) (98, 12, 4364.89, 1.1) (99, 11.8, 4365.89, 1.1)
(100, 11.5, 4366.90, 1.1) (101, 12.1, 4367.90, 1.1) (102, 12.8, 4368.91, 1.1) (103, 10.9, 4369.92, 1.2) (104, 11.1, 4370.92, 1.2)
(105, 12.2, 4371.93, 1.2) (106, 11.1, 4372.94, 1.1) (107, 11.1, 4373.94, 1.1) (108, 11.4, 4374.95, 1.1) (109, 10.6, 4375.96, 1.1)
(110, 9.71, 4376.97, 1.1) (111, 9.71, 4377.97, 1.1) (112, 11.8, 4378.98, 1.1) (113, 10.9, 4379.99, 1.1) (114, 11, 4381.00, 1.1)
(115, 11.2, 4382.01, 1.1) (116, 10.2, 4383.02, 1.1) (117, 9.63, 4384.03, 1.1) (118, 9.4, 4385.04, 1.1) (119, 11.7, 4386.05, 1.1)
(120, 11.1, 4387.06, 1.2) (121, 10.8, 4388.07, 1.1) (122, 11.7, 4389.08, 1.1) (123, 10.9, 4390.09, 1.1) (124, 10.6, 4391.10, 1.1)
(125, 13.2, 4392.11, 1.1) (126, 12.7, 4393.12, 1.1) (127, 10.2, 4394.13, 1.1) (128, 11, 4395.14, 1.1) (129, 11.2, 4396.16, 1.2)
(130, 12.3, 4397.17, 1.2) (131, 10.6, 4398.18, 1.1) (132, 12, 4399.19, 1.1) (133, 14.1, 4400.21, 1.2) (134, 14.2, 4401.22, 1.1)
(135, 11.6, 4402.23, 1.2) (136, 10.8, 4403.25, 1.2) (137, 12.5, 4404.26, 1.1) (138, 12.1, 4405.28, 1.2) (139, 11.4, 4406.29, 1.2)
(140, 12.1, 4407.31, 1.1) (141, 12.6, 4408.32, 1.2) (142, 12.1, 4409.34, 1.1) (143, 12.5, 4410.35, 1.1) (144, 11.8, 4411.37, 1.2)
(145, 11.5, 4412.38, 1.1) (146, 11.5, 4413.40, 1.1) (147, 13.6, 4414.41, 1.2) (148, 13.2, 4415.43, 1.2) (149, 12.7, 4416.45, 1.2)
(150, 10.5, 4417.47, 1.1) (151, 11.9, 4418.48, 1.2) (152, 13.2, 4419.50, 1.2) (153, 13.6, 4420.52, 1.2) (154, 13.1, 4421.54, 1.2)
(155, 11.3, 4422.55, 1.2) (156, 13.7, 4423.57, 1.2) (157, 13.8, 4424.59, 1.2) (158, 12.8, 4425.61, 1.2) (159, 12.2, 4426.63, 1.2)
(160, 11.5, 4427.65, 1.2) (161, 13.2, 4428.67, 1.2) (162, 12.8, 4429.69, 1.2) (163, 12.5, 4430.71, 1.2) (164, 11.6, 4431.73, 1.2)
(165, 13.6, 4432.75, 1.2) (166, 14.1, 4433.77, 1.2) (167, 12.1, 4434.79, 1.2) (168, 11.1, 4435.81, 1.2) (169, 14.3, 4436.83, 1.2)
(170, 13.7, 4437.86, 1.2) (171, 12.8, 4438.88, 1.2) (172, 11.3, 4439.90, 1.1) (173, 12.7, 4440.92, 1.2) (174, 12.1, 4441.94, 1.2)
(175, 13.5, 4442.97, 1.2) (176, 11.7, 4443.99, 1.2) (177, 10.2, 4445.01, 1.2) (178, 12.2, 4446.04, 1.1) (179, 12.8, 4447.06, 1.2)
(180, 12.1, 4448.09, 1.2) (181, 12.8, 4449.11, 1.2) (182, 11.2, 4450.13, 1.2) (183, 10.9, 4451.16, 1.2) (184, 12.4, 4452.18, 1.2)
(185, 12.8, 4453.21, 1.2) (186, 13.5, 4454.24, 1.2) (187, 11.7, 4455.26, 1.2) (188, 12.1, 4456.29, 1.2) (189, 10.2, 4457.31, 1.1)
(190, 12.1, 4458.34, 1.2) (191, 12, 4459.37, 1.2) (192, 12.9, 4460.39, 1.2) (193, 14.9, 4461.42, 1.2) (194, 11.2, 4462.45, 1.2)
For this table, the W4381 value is 0.9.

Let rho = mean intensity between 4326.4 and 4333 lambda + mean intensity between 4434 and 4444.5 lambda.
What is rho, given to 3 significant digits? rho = 24.7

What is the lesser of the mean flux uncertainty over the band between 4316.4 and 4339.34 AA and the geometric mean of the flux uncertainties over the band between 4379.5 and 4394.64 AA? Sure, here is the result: 1.11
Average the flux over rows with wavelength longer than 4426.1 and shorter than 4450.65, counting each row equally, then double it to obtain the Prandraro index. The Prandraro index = 24.8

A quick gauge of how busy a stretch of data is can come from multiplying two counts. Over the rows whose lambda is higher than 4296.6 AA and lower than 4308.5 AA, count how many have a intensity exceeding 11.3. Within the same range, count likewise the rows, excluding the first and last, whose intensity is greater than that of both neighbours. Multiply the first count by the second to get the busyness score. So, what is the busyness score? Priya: 0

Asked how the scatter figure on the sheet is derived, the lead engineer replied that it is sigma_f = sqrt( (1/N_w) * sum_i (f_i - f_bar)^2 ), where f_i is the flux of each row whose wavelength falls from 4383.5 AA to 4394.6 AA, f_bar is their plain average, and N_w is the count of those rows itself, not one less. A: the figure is 1.13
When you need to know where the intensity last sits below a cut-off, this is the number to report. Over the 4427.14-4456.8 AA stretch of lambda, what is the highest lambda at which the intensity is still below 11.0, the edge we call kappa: 4451.16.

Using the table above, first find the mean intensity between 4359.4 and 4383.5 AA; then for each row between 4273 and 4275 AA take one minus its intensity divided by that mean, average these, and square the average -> 0.012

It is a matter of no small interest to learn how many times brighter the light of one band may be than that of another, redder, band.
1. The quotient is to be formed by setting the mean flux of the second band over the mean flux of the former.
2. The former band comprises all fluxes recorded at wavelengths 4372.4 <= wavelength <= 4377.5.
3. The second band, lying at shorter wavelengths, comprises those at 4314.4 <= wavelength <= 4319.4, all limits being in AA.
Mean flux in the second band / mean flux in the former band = 1.06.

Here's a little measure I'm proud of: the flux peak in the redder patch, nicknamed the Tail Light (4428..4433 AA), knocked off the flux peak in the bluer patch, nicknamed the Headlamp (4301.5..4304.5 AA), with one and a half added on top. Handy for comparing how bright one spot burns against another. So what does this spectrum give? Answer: -2.3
